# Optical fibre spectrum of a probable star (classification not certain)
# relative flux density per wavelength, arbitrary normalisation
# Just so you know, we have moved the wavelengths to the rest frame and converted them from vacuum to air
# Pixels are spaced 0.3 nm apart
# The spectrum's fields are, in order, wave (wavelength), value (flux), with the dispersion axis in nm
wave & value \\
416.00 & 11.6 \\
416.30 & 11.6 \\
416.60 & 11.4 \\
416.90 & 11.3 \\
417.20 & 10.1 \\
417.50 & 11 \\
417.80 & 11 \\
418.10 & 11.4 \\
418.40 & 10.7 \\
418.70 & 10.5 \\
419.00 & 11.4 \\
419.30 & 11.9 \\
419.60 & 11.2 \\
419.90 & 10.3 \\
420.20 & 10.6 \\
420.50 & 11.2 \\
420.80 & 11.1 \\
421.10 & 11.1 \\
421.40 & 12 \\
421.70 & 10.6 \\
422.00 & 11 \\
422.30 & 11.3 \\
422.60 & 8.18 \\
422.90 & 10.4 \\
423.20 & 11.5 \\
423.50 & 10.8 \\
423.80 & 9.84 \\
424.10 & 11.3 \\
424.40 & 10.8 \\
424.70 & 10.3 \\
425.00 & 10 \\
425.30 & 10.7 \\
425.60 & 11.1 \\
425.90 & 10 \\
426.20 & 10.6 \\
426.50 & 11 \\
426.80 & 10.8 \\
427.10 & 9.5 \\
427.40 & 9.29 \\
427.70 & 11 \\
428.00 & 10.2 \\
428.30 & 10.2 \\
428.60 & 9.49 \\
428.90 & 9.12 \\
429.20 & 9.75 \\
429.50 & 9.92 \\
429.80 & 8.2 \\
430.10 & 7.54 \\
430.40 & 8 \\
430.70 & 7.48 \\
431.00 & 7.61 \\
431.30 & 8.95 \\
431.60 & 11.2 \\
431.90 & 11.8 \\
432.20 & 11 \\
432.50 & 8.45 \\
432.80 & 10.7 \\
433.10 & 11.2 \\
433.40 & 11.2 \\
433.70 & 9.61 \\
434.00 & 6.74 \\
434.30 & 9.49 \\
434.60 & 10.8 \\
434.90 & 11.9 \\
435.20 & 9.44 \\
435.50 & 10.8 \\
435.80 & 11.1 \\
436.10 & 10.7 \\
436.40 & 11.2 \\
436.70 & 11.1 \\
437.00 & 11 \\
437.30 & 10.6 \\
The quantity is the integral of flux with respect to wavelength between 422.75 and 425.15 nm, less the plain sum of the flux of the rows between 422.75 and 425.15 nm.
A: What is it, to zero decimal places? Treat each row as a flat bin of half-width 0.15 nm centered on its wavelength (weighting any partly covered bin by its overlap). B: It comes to -59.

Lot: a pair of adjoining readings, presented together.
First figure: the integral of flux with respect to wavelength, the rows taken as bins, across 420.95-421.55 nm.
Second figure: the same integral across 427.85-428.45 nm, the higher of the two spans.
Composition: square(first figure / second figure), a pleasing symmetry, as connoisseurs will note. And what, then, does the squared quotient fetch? 1.28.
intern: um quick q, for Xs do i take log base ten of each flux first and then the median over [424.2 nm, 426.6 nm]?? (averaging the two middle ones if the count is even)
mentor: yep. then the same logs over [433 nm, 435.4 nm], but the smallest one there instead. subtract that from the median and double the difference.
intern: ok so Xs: 0.40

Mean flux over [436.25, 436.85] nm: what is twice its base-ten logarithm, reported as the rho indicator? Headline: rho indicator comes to 2.09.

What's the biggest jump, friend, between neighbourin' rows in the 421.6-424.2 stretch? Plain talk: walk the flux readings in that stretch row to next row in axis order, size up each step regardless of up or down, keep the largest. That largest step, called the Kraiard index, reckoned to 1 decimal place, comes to 3.1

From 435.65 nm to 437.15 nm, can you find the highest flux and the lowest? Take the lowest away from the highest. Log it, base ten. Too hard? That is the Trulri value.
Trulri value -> -0.3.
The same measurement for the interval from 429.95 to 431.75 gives 0.6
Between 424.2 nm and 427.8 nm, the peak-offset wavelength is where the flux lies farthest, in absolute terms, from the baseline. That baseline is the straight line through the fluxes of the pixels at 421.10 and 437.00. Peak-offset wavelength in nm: 427.40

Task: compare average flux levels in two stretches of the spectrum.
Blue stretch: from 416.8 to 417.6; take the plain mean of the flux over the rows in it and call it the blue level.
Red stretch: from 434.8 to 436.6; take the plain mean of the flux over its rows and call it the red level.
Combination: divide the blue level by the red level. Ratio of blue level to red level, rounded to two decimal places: 0.99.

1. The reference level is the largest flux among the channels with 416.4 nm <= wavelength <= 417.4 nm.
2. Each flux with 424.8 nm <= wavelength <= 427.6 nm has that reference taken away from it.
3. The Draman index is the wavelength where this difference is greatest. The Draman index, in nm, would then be 425.60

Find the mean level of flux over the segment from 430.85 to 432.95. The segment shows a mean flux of 10.0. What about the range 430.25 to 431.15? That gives 7.7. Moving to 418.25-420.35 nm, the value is 10.9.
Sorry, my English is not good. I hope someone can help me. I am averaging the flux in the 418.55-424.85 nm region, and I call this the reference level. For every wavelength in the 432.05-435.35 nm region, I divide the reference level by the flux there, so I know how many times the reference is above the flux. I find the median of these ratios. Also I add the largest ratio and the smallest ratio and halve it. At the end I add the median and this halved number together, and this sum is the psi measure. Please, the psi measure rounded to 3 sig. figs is 2.27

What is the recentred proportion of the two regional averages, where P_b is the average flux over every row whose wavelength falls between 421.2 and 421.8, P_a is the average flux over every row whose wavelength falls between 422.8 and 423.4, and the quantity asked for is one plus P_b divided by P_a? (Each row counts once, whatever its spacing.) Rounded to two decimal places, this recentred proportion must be 2.03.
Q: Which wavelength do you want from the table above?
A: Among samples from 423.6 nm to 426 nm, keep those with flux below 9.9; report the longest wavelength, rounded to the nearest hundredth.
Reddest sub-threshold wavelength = 423.80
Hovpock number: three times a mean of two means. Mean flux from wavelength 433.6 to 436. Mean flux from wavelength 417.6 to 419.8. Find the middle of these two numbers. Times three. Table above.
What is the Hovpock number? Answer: 31.7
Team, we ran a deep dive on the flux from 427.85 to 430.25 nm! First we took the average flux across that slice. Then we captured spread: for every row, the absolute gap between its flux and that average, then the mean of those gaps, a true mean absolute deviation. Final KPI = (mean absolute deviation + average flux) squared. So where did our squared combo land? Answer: 101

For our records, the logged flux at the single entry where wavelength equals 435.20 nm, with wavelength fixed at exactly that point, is 9.44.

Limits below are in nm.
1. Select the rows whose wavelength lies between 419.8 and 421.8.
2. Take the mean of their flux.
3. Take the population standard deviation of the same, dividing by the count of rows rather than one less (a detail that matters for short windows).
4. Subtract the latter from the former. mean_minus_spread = 10.5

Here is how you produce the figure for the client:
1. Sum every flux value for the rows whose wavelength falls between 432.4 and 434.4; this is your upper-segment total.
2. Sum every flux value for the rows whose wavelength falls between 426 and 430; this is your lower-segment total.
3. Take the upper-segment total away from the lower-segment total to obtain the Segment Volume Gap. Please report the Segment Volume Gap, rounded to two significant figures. 62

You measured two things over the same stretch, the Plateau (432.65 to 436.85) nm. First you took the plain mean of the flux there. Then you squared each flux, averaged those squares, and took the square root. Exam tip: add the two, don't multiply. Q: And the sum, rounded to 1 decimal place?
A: 20.9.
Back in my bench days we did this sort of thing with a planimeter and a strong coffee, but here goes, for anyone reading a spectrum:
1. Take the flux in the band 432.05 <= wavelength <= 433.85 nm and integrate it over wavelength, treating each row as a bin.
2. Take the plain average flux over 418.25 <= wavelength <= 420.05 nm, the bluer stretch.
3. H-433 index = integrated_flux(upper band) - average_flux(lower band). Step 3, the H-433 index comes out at 7.6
